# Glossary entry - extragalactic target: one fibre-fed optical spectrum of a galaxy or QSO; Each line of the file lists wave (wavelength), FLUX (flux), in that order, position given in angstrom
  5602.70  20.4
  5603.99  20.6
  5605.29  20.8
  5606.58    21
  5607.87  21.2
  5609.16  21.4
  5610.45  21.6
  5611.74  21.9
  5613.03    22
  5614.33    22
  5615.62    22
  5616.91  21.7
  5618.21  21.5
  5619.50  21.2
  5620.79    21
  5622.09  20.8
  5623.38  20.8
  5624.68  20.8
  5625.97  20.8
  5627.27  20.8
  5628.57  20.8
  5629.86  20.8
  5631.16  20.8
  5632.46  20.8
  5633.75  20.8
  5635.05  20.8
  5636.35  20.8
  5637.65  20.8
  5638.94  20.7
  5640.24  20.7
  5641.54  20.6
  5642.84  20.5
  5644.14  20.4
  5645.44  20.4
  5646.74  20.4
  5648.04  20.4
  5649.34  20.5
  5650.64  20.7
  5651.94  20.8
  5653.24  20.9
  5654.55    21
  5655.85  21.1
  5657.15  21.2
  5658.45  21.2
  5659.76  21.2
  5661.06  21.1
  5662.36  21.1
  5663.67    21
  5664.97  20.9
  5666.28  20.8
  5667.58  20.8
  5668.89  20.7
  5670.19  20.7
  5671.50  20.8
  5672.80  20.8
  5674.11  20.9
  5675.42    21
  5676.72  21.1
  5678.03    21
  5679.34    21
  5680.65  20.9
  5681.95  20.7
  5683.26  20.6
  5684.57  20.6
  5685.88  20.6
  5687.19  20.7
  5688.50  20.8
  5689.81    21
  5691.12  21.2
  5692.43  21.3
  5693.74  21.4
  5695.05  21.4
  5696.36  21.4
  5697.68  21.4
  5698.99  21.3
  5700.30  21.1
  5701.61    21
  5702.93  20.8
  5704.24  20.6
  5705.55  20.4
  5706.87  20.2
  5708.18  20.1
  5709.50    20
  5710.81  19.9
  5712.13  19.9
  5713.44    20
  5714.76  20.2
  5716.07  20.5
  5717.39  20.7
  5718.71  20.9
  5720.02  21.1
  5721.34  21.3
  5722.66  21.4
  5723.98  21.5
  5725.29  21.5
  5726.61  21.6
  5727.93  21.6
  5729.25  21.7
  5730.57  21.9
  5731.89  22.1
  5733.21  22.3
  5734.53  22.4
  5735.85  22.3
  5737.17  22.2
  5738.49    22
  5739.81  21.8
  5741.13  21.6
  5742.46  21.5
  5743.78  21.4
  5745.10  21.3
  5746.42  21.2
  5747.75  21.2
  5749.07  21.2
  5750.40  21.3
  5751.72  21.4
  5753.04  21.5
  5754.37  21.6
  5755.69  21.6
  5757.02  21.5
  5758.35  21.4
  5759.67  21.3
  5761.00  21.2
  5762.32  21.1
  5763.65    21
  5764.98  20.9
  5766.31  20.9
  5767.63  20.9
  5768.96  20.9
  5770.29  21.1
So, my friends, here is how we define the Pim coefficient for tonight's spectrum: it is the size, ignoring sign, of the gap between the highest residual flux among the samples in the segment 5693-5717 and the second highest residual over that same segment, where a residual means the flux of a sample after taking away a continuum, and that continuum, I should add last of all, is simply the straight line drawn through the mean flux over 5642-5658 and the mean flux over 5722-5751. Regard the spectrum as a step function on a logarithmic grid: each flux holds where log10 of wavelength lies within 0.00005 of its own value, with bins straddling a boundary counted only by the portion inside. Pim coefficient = 0.01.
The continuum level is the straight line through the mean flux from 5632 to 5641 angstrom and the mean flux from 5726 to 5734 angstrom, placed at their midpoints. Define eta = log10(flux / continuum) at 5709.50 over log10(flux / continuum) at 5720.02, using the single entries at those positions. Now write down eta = 2.6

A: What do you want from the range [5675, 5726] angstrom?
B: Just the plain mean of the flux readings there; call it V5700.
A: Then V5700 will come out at 20.8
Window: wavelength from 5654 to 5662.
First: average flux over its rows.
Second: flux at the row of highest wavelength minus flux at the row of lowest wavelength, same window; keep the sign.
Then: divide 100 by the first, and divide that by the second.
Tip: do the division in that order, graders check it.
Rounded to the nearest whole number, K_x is 47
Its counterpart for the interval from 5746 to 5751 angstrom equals 47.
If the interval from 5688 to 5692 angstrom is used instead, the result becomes 12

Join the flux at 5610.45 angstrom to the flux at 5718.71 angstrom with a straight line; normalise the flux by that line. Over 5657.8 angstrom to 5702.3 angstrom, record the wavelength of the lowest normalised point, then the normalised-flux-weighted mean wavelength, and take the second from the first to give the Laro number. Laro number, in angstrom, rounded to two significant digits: 3.2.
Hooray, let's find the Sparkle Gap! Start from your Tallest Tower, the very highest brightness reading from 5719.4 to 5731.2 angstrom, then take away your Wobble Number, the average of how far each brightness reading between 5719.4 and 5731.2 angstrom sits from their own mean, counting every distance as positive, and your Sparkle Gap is 21.7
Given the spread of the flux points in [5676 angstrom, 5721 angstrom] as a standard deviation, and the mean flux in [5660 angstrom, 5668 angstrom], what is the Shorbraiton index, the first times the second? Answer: 10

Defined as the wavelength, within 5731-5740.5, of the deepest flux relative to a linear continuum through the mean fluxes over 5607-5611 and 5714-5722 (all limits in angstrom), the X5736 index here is 5739.81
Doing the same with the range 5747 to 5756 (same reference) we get 5747.75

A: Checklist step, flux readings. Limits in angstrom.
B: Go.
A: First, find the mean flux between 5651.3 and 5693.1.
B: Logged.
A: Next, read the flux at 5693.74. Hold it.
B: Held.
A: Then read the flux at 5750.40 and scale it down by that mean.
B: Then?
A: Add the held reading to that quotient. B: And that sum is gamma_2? 22.4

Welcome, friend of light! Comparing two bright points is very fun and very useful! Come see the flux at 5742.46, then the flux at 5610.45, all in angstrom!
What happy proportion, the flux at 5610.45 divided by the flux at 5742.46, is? 1.00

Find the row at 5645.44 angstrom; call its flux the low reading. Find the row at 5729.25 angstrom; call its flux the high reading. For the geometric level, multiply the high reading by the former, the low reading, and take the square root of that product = 21.04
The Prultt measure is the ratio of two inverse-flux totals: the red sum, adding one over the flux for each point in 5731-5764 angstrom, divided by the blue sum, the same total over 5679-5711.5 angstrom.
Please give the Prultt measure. 0.96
